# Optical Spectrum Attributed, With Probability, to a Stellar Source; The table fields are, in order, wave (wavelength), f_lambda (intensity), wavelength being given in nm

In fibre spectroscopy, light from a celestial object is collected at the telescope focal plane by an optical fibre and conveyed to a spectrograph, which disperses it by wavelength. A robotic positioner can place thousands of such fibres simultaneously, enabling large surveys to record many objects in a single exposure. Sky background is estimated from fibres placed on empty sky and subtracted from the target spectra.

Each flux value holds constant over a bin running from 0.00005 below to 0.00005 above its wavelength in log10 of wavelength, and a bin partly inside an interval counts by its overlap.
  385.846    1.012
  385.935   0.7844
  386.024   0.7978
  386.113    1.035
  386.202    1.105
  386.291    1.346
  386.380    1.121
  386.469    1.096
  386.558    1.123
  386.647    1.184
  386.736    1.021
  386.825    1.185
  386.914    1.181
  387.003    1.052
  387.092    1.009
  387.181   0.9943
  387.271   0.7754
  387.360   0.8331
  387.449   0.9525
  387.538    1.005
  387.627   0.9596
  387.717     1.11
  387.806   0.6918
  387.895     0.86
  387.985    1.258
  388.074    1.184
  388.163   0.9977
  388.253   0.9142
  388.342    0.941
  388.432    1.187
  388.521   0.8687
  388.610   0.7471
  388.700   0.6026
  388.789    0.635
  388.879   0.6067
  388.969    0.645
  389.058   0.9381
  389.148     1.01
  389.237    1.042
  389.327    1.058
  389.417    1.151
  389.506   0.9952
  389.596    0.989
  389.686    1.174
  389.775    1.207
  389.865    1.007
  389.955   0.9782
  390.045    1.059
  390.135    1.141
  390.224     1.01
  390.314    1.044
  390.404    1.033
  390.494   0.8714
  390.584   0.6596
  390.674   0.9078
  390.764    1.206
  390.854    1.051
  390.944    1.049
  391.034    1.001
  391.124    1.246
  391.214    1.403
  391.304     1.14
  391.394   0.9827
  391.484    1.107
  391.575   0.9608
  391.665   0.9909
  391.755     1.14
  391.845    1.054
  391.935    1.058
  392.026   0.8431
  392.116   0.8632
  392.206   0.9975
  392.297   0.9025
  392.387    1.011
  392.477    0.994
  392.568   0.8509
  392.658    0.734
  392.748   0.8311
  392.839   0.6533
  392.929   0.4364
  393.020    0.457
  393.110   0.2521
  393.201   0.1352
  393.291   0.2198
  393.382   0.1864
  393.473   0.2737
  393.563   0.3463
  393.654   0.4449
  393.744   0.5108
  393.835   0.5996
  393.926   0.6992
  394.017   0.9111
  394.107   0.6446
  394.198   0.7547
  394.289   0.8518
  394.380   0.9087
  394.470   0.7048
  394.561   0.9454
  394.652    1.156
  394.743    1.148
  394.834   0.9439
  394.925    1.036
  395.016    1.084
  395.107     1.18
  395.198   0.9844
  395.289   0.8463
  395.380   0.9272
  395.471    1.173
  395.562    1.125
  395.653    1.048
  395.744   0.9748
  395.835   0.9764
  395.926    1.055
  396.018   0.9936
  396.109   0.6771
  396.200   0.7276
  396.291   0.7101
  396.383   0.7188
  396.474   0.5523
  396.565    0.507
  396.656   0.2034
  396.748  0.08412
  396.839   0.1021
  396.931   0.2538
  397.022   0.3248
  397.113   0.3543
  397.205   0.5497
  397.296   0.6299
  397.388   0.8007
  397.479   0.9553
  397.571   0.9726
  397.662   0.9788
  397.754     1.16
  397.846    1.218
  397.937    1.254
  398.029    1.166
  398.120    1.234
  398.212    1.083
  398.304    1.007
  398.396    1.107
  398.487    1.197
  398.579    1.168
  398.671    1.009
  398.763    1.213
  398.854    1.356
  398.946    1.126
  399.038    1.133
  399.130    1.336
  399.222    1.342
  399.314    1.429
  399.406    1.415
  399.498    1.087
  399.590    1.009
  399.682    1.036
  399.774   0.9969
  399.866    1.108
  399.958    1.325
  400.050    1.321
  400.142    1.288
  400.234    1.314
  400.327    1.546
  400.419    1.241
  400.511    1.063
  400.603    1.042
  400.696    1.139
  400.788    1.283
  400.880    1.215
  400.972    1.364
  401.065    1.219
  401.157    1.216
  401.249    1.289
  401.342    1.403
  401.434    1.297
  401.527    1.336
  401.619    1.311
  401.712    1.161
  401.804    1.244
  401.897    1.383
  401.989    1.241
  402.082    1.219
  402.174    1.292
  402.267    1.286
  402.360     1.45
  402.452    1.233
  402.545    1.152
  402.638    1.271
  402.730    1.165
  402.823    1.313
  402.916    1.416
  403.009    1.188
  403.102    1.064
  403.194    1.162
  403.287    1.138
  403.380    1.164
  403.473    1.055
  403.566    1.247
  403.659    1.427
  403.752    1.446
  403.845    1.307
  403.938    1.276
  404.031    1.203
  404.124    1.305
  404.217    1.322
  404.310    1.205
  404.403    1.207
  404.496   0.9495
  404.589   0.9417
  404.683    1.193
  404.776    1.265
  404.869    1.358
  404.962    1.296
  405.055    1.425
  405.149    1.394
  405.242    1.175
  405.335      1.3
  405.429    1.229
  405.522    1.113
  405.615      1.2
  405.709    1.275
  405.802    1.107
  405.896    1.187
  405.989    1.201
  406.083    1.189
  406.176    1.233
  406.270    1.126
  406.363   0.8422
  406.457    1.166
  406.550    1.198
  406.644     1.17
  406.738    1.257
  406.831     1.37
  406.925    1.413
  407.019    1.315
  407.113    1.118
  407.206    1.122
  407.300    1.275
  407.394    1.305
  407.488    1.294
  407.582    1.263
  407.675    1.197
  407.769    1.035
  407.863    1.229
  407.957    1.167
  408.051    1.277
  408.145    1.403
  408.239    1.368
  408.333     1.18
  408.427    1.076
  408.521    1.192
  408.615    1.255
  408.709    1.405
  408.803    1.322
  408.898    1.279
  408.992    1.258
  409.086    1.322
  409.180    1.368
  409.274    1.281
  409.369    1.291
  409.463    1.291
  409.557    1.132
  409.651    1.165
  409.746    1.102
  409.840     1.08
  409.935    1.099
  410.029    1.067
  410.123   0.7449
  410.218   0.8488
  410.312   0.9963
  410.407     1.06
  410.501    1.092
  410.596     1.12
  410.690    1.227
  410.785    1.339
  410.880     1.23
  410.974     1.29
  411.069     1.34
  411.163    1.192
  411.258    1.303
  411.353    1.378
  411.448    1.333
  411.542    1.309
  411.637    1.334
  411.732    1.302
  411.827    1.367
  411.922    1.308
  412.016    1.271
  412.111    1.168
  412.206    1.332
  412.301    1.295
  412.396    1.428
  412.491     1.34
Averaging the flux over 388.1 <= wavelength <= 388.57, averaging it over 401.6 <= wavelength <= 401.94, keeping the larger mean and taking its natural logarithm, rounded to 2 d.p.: 0.24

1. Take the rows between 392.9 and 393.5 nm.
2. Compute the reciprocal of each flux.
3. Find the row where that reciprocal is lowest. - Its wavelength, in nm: 393.020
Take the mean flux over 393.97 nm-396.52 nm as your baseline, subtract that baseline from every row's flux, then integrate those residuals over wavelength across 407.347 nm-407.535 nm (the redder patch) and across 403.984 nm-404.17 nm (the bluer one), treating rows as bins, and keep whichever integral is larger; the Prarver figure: 0.071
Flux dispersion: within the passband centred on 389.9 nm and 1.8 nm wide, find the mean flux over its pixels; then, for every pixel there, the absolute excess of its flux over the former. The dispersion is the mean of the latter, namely 0.087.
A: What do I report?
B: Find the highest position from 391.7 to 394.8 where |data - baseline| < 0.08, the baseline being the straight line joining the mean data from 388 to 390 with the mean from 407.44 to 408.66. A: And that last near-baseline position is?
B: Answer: 392.477 nm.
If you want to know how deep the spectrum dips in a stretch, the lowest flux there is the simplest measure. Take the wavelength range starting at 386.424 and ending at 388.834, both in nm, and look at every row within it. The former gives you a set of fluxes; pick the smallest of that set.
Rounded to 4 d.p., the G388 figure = 0.6026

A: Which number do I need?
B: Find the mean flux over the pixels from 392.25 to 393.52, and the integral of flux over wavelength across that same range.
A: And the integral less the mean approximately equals 0.15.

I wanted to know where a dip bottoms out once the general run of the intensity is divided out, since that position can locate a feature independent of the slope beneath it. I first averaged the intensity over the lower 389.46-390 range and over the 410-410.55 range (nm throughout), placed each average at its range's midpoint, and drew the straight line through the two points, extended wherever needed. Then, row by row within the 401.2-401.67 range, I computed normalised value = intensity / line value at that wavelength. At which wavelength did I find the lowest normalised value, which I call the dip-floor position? 401.249 nm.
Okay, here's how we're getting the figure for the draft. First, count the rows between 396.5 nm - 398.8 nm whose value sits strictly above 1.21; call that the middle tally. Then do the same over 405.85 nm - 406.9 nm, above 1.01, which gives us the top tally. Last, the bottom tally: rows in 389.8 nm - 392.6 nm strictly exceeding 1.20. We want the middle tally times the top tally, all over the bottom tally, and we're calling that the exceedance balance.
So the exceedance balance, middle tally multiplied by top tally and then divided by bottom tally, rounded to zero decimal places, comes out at 13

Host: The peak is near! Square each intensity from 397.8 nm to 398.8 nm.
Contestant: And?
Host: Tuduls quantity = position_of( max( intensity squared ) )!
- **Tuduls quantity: 397.937 nm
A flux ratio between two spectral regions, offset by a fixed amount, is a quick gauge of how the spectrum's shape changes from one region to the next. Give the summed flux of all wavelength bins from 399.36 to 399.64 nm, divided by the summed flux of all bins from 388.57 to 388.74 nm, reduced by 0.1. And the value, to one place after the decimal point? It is 2.5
